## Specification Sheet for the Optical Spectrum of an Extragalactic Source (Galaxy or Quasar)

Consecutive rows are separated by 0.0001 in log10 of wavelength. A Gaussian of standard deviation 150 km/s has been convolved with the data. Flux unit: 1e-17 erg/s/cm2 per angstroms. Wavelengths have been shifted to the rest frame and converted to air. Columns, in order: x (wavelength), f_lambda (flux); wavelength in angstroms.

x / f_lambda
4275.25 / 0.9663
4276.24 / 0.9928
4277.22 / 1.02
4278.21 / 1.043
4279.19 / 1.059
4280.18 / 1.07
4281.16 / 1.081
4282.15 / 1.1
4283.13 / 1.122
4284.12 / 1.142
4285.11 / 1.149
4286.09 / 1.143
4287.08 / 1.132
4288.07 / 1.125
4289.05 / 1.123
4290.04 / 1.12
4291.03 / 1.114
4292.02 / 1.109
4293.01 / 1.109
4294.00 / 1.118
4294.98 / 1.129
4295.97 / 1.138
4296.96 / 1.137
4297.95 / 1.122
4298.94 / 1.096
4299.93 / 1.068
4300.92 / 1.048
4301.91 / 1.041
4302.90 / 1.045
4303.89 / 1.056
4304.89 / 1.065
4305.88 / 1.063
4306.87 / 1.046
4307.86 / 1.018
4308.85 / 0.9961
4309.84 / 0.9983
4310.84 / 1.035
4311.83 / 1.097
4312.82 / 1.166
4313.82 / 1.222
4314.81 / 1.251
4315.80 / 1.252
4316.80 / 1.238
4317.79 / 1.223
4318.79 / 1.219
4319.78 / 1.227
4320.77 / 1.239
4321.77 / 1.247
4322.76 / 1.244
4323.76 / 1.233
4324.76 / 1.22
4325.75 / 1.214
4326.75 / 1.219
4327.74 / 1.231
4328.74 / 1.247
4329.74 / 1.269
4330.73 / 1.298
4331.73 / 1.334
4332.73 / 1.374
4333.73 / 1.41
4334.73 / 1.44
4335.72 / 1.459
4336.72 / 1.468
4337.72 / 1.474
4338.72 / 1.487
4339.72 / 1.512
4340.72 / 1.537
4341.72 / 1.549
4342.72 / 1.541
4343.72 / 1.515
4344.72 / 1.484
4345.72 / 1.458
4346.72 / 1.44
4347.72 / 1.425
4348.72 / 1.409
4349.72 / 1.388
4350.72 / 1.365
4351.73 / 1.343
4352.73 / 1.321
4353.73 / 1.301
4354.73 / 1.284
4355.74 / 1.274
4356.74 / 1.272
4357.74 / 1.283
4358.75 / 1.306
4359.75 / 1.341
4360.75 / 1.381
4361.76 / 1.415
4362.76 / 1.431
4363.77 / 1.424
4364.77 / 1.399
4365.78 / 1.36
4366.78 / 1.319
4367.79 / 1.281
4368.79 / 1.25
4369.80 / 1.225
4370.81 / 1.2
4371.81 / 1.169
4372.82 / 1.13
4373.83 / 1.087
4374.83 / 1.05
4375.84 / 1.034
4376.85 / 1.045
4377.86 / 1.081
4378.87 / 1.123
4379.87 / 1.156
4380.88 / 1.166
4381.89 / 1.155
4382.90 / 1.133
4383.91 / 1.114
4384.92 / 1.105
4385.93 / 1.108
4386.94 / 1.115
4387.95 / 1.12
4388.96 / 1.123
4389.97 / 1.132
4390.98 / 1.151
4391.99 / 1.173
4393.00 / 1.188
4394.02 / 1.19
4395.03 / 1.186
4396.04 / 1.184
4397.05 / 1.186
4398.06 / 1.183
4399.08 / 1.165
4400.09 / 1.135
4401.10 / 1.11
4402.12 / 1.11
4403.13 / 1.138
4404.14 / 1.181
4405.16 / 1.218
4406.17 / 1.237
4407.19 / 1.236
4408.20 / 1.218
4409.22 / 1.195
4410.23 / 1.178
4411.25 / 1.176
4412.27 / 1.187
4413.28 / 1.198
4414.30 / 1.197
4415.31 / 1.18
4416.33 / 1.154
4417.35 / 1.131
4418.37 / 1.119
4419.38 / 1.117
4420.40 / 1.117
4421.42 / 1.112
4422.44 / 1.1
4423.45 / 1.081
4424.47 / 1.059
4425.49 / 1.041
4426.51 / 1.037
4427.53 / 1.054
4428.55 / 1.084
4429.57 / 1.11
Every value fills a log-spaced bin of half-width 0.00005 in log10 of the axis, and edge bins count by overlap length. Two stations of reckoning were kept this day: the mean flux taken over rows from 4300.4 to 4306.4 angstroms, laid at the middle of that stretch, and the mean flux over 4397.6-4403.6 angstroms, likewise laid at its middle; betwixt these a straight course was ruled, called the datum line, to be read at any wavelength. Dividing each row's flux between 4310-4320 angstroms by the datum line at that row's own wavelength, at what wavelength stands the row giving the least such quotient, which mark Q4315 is 4310.84 angstroms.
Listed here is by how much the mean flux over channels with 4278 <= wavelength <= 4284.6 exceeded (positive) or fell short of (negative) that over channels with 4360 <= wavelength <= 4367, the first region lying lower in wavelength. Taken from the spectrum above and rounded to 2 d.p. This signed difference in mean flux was -0.30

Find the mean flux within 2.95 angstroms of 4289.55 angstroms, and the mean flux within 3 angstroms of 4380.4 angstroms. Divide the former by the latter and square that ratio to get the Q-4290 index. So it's 1.0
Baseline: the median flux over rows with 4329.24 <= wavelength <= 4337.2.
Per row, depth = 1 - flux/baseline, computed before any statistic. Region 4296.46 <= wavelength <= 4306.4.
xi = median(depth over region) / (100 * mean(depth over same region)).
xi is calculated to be 0.0103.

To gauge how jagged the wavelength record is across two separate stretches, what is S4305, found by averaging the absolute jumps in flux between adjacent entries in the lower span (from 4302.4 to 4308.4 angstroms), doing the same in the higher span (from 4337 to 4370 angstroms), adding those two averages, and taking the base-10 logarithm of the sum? -1.45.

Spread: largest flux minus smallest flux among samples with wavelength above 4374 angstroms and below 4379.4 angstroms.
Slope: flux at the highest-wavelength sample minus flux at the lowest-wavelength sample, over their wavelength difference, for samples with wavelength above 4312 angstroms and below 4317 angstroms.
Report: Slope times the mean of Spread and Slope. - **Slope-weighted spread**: 0.0010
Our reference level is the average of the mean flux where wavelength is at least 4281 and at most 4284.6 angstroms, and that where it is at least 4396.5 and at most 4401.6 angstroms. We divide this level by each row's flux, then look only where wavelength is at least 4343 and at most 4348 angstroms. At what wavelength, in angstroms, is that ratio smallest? 4343.72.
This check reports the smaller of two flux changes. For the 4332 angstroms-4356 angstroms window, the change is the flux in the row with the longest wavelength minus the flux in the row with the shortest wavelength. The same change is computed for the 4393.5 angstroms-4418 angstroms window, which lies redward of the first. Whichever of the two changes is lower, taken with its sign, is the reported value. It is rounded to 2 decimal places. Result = -0.10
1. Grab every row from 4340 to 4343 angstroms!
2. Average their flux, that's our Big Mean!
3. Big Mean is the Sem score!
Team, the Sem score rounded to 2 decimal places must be 1.54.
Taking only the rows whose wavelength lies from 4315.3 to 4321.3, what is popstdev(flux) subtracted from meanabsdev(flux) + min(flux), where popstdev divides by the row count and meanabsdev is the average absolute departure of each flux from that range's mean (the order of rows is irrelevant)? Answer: 1.22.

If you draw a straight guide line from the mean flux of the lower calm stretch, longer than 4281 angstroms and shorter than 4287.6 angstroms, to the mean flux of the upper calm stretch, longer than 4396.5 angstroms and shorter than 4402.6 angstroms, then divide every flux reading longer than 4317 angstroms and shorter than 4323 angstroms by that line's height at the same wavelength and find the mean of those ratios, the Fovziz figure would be 1.09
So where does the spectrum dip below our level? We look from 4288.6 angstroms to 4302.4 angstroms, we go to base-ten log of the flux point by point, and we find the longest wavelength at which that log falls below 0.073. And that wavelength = 4301.91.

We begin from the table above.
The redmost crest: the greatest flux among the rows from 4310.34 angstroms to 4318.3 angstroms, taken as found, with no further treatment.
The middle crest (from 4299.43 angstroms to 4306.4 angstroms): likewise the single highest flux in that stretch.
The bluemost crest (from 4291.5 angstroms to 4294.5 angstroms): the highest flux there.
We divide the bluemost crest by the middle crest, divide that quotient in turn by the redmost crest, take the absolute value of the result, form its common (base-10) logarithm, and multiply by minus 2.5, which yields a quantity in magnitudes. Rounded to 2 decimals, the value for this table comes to 0.19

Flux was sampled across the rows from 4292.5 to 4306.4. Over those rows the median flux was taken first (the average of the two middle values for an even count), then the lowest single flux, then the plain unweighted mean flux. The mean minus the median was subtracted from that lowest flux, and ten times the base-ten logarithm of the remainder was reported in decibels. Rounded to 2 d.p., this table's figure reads 0.15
